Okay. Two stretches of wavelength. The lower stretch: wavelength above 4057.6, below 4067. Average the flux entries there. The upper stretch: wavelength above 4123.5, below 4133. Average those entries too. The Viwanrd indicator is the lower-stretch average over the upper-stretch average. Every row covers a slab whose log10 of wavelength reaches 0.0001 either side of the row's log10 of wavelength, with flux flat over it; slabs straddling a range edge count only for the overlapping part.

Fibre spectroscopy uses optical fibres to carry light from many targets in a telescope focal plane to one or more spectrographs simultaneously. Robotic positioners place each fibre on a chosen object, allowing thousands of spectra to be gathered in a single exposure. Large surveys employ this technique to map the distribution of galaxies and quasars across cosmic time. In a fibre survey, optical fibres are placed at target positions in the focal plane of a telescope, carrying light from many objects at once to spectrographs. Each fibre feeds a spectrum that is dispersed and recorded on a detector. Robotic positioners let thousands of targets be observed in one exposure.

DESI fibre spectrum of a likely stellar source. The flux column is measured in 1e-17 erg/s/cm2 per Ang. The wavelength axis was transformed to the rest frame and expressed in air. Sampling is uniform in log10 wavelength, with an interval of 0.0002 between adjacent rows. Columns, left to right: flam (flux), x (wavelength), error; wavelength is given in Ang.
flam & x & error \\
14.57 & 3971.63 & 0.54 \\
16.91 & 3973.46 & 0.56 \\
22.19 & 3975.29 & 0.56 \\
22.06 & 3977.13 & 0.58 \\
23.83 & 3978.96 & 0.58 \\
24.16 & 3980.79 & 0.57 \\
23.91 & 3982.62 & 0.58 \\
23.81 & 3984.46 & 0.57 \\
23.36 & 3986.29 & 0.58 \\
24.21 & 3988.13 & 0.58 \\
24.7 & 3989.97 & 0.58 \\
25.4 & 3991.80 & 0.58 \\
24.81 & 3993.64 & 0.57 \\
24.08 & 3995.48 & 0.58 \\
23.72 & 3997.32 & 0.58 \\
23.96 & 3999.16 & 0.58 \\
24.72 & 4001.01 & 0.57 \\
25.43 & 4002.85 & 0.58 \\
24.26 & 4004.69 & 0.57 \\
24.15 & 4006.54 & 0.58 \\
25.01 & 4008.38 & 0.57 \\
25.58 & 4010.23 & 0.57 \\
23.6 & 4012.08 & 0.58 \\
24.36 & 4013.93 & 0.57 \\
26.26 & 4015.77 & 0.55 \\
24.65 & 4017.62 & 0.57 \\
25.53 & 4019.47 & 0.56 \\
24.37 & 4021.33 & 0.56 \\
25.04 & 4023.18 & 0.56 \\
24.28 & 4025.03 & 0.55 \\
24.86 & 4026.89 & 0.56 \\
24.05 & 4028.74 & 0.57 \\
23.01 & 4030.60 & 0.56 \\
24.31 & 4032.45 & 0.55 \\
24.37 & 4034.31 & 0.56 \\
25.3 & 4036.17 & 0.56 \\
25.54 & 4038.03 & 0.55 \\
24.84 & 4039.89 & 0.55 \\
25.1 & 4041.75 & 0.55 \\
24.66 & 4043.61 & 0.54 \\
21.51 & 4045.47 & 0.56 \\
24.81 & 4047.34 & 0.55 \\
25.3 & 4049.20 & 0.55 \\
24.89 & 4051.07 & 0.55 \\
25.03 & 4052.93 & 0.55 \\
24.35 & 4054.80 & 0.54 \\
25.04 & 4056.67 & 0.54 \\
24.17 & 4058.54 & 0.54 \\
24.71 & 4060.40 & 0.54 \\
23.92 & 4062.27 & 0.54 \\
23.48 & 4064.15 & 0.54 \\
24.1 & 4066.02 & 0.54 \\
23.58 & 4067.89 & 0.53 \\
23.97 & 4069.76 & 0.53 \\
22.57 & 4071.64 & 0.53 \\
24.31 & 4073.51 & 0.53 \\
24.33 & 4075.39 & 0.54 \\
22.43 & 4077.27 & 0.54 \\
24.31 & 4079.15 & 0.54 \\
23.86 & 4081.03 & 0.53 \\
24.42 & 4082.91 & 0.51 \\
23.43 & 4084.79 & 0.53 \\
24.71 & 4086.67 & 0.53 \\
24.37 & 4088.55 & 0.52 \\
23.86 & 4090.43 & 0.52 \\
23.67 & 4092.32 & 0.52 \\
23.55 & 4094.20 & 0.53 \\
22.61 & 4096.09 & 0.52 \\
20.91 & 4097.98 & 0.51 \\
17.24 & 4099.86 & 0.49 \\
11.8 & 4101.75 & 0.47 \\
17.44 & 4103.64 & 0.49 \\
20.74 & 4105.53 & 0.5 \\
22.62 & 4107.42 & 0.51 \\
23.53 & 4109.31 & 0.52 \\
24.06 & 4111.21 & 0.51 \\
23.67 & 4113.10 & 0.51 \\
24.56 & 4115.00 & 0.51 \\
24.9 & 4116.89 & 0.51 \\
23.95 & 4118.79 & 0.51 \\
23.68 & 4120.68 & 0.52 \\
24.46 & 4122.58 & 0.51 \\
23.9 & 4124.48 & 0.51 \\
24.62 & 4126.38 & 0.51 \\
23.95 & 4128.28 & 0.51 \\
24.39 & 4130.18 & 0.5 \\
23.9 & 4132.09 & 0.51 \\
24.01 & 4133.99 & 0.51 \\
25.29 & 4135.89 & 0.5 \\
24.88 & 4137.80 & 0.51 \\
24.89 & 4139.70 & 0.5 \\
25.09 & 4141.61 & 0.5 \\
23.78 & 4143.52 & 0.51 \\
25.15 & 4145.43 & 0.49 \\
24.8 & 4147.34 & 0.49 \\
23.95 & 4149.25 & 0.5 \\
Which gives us 1.00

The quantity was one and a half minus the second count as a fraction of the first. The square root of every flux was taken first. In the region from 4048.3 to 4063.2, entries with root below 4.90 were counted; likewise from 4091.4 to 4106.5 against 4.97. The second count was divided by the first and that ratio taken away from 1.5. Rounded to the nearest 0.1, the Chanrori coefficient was -6.5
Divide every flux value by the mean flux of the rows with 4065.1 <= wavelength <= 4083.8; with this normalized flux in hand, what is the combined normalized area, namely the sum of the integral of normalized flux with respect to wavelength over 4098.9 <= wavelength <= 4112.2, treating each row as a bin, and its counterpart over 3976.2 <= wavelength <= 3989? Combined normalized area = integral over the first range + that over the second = 23.7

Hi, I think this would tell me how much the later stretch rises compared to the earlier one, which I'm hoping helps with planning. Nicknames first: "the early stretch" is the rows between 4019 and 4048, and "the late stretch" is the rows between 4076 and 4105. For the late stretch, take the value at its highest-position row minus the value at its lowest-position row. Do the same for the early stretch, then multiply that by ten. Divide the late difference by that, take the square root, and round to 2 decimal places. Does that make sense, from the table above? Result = 0.83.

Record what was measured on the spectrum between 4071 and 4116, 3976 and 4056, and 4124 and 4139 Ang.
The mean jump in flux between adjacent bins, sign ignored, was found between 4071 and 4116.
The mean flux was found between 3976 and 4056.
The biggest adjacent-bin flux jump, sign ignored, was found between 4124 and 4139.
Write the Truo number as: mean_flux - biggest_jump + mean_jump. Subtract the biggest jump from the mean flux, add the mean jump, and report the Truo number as 24.7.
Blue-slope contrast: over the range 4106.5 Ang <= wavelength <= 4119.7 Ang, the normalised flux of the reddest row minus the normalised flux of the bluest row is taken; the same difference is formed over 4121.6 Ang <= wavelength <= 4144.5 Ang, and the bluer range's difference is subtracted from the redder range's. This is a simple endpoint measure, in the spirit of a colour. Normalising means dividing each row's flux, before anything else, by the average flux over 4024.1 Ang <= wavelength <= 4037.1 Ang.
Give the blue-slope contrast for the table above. -0.08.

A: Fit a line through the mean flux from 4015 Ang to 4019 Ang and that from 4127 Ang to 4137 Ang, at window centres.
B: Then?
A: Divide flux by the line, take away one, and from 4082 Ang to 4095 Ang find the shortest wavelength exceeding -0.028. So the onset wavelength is 4082.91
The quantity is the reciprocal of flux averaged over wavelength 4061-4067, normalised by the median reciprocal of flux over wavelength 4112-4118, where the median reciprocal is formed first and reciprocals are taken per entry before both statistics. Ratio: 1.03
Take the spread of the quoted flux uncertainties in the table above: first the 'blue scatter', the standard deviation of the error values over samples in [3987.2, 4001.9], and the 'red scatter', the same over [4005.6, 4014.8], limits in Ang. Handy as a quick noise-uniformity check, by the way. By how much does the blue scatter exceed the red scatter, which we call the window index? -0.001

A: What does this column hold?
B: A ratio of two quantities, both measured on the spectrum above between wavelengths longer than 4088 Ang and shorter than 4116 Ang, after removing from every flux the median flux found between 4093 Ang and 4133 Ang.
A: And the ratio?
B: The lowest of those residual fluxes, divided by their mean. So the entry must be 6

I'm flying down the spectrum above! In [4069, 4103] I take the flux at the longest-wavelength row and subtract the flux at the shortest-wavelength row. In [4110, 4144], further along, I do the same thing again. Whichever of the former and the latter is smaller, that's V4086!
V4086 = -12.2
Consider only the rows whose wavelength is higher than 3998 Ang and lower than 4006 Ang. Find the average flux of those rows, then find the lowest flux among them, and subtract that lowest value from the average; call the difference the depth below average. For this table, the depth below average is 0.6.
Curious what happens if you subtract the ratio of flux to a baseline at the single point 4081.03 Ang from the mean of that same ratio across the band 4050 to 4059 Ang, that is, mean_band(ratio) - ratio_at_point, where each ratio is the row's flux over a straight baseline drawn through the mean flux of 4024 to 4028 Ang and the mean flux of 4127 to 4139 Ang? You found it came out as 0.03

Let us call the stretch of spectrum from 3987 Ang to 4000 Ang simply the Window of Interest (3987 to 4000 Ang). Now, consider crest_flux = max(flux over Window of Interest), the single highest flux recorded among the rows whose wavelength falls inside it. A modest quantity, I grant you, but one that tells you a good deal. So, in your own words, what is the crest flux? 25.4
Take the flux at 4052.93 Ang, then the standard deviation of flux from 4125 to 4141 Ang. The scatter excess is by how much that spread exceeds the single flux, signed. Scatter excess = -24.5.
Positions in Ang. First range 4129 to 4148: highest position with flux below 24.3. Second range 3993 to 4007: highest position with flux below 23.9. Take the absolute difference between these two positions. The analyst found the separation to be 146.2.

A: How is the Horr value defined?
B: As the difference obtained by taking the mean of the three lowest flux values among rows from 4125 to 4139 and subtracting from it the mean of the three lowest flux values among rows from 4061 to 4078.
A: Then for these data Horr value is 1.1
